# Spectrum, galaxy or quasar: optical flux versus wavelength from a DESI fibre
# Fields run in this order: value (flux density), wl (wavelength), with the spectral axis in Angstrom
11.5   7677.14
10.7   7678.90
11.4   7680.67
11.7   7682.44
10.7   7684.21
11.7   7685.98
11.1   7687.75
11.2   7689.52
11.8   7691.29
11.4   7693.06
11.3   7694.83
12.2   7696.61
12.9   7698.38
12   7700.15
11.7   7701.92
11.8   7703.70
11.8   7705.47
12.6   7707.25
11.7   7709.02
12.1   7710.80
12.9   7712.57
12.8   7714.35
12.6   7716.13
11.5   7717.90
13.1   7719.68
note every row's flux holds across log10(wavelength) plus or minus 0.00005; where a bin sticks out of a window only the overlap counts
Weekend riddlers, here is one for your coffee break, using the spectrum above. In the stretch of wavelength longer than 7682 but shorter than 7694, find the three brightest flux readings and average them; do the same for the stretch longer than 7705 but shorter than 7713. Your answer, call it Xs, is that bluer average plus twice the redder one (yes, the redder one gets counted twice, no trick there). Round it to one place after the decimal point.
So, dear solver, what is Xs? 36.8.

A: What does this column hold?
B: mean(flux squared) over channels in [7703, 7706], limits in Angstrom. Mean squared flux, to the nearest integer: 139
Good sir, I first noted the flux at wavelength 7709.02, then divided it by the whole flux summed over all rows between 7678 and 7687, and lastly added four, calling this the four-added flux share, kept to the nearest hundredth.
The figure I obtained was 4.21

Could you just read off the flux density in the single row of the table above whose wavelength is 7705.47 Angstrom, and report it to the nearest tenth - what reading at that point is 11.8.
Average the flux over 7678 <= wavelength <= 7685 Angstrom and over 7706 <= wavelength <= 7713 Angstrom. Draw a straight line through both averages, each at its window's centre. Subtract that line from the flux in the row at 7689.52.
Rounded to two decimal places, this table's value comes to -0.26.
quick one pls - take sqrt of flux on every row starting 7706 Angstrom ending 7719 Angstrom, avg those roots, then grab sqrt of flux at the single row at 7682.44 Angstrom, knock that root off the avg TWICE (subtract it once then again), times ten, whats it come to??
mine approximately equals -33.3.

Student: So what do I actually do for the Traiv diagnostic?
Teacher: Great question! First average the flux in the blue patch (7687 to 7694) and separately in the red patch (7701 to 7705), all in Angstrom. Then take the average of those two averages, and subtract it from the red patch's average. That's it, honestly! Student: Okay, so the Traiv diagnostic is 0.19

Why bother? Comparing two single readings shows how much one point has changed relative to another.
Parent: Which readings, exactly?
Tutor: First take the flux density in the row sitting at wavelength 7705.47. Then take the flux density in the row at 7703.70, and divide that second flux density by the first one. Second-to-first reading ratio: 1.00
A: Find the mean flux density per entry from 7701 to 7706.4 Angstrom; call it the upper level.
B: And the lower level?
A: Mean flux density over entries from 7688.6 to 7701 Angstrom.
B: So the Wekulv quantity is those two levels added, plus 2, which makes 25.6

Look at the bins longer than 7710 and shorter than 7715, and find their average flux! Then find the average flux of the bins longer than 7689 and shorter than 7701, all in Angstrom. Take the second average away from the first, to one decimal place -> 0.8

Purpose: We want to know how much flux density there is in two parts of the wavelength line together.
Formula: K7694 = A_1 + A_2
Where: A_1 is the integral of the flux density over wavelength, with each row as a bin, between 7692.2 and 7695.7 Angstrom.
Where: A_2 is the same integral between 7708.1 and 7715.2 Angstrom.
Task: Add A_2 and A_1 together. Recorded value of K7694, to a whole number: 128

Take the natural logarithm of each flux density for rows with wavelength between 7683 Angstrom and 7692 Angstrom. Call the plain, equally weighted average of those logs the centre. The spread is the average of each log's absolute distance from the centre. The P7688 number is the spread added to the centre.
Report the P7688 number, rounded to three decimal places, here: 2.456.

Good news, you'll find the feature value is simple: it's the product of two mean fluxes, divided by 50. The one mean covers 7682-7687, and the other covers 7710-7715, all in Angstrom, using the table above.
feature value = 2.86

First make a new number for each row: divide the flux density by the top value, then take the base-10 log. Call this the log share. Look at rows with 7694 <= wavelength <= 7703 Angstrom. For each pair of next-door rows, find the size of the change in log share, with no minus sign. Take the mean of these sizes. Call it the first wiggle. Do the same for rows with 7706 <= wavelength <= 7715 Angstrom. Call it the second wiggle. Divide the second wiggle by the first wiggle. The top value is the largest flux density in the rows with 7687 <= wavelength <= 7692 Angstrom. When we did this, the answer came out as 0.78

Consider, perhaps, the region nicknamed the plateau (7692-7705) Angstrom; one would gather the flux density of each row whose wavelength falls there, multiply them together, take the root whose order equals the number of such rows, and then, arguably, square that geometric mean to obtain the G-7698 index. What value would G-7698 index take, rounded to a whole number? 141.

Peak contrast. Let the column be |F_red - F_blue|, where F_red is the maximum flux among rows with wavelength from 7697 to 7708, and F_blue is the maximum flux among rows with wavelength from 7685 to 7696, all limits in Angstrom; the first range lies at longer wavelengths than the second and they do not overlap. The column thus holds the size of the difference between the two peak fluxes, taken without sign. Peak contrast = 1.10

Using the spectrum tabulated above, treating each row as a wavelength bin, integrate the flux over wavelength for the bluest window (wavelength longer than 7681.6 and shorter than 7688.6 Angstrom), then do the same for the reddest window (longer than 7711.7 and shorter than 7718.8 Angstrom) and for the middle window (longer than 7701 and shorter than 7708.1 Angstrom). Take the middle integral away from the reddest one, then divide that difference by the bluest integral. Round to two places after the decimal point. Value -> 0.04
